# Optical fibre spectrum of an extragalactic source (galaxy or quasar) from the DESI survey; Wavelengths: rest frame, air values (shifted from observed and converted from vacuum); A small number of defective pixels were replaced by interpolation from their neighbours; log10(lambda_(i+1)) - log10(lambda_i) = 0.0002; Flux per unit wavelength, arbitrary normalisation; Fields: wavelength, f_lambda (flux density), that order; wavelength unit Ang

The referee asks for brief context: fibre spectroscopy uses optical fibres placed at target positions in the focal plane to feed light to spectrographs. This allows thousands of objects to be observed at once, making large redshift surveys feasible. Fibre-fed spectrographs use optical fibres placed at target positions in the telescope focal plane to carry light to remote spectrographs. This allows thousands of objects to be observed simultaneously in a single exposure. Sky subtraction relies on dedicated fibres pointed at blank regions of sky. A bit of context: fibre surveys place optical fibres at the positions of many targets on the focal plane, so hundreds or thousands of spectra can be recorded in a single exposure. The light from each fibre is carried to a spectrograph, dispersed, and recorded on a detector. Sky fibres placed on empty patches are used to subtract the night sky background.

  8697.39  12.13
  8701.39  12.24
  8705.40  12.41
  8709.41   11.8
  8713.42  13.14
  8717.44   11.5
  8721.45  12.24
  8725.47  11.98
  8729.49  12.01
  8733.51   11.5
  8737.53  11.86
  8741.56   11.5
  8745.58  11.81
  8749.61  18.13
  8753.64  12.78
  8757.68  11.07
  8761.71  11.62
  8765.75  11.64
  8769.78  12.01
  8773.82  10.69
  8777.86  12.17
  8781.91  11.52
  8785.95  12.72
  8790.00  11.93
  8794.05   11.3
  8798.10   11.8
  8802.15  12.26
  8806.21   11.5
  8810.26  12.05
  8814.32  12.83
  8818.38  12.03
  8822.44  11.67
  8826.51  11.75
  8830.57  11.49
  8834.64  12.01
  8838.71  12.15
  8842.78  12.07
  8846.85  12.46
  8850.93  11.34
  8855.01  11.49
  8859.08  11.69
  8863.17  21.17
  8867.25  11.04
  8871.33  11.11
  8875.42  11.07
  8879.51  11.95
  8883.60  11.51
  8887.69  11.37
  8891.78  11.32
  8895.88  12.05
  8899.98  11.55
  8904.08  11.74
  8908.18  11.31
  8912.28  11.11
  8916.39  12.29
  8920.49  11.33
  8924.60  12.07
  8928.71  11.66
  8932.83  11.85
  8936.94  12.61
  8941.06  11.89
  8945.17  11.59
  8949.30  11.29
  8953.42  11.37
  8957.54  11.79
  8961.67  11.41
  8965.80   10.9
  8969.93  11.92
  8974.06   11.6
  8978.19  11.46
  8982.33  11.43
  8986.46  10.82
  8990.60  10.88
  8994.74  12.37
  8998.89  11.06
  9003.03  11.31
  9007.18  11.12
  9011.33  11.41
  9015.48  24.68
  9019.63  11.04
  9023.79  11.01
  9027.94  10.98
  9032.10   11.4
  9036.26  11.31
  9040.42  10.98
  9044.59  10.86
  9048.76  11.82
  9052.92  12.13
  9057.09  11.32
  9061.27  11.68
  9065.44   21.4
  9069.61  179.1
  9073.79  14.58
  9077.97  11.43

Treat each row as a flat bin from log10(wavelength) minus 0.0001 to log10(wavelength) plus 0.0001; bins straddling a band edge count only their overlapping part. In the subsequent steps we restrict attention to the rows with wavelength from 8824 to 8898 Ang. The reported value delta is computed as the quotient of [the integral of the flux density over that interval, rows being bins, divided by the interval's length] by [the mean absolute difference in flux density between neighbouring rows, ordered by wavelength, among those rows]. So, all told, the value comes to 8.3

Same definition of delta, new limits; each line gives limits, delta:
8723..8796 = 9.4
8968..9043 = 6.3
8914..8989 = 25.0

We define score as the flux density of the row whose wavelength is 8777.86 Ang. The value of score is 12.17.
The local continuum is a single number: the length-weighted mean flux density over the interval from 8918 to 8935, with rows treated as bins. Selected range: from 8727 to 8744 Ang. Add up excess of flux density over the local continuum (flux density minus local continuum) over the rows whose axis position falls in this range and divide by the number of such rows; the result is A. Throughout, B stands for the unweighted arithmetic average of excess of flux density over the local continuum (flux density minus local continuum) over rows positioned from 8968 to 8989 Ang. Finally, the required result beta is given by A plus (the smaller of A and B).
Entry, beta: -0.34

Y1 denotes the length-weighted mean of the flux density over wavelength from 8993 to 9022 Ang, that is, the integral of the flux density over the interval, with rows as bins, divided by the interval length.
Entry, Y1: 13.3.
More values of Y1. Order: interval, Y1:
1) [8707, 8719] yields 12.2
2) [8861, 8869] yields 16.2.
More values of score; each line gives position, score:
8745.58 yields 11.81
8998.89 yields 11.06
